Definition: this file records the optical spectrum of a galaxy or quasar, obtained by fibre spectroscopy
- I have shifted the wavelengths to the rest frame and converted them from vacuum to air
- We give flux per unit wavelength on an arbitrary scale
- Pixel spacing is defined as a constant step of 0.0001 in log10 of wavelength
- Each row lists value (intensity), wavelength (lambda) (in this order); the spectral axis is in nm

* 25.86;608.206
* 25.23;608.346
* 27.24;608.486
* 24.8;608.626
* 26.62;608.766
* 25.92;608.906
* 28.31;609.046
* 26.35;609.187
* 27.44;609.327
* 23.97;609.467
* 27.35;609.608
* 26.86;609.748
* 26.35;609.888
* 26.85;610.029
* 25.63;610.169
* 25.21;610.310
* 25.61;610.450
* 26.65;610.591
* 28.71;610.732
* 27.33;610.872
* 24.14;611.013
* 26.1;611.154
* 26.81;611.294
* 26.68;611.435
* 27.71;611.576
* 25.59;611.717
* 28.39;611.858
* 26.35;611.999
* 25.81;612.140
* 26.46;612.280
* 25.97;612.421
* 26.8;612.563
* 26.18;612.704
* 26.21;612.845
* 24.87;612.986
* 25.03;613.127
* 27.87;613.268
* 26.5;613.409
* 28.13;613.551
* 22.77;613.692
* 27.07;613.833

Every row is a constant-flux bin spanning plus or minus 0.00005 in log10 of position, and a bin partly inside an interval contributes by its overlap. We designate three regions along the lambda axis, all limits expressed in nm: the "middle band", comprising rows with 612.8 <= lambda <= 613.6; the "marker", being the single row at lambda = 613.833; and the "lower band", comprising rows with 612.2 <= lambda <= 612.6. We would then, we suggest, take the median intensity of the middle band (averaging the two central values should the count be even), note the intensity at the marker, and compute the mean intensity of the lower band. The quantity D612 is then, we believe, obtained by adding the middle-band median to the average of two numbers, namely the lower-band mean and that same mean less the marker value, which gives 39.2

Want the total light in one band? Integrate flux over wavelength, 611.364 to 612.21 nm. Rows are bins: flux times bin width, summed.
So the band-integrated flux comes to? 22.6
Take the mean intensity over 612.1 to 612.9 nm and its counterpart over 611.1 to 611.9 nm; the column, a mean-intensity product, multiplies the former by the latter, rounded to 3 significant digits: 705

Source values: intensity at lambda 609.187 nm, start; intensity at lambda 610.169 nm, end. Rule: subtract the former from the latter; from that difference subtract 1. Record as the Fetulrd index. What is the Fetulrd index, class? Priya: -1.7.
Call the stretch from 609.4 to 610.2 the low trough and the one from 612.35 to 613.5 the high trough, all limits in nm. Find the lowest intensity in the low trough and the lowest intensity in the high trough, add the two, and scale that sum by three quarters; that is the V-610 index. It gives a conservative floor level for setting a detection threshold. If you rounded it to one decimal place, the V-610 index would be 36.6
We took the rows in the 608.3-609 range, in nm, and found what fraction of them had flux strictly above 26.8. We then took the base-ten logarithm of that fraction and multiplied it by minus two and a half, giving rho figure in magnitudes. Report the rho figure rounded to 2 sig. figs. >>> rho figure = 1.7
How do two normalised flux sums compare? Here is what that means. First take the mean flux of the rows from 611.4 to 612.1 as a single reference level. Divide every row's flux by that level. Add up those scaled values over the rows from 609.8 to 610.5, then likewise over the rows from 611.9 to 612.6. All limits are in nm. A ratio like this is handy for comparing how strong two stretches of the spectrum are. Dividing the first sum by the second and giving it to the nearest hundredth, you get 0.99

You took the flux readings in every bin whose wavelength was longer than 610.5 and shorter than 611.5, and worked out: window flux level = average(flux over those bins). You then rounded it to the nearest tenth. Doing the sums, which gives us 26.6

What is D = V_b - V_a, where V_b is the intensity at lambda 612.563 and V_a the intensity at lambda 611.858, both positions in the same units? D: -1.6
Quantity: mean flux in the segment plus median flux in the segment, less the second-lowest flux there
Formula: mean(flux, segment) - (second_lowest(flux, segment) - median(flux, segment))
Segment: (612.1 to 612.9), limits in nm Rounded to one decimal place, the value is 26.5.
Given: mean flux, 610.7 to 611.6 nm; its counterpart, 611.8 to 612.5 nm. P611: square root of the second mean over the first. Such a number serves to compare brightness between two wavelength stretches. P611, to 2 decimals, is 1.00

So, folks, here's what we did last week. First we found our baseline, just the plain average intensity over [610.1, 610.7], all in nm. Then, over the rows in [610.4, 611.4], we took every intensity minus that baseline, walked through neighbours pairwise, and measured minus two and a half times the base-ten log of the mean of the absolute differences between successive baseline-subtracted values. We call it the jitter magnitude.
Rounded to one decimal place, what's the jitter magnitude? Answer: -0.6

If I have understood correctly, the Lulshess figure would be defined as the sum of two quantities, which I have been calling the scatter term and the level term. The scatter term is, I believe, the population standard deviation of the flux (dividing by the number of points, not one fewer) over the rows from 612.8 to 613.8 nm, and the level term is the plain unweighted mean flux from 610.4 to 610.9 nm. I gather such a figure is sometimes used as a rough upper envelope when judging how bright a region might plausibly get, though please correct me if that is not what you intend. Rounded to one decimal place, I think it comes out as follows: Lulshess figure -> 28.8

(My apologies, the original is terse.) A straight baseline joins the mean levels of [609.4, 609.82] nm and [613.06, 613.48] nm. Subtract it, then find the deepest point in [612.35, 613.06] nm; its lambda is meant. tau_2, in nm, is 612.986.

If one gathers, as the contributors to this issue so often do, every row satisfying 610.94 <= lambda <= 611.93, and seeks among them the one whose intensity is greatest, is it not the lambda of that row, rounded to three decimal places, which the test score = 611.858 nm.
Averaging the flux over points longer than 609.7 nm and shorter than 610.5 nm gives 26.1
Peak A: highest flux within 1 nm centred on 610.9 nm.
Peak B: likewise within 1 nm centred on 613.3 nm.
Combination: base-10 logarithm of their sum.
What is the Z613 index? 1.75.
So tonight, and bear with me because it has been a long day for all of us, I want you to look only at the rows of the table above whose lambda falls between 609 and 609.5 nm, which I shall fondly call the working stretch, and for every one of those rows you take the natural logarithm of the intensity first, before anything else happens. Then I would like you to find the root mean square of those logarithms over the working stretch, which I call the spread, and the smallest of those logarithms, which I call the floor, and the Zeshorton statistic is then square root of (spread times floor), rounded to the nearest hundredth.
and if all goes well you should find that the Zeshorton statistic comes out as 3.23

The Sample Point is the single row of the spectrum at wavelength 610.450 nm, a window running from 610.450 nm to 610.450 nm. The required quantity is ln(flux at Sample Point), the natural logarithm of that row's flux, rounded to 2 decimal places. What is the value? 3.24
